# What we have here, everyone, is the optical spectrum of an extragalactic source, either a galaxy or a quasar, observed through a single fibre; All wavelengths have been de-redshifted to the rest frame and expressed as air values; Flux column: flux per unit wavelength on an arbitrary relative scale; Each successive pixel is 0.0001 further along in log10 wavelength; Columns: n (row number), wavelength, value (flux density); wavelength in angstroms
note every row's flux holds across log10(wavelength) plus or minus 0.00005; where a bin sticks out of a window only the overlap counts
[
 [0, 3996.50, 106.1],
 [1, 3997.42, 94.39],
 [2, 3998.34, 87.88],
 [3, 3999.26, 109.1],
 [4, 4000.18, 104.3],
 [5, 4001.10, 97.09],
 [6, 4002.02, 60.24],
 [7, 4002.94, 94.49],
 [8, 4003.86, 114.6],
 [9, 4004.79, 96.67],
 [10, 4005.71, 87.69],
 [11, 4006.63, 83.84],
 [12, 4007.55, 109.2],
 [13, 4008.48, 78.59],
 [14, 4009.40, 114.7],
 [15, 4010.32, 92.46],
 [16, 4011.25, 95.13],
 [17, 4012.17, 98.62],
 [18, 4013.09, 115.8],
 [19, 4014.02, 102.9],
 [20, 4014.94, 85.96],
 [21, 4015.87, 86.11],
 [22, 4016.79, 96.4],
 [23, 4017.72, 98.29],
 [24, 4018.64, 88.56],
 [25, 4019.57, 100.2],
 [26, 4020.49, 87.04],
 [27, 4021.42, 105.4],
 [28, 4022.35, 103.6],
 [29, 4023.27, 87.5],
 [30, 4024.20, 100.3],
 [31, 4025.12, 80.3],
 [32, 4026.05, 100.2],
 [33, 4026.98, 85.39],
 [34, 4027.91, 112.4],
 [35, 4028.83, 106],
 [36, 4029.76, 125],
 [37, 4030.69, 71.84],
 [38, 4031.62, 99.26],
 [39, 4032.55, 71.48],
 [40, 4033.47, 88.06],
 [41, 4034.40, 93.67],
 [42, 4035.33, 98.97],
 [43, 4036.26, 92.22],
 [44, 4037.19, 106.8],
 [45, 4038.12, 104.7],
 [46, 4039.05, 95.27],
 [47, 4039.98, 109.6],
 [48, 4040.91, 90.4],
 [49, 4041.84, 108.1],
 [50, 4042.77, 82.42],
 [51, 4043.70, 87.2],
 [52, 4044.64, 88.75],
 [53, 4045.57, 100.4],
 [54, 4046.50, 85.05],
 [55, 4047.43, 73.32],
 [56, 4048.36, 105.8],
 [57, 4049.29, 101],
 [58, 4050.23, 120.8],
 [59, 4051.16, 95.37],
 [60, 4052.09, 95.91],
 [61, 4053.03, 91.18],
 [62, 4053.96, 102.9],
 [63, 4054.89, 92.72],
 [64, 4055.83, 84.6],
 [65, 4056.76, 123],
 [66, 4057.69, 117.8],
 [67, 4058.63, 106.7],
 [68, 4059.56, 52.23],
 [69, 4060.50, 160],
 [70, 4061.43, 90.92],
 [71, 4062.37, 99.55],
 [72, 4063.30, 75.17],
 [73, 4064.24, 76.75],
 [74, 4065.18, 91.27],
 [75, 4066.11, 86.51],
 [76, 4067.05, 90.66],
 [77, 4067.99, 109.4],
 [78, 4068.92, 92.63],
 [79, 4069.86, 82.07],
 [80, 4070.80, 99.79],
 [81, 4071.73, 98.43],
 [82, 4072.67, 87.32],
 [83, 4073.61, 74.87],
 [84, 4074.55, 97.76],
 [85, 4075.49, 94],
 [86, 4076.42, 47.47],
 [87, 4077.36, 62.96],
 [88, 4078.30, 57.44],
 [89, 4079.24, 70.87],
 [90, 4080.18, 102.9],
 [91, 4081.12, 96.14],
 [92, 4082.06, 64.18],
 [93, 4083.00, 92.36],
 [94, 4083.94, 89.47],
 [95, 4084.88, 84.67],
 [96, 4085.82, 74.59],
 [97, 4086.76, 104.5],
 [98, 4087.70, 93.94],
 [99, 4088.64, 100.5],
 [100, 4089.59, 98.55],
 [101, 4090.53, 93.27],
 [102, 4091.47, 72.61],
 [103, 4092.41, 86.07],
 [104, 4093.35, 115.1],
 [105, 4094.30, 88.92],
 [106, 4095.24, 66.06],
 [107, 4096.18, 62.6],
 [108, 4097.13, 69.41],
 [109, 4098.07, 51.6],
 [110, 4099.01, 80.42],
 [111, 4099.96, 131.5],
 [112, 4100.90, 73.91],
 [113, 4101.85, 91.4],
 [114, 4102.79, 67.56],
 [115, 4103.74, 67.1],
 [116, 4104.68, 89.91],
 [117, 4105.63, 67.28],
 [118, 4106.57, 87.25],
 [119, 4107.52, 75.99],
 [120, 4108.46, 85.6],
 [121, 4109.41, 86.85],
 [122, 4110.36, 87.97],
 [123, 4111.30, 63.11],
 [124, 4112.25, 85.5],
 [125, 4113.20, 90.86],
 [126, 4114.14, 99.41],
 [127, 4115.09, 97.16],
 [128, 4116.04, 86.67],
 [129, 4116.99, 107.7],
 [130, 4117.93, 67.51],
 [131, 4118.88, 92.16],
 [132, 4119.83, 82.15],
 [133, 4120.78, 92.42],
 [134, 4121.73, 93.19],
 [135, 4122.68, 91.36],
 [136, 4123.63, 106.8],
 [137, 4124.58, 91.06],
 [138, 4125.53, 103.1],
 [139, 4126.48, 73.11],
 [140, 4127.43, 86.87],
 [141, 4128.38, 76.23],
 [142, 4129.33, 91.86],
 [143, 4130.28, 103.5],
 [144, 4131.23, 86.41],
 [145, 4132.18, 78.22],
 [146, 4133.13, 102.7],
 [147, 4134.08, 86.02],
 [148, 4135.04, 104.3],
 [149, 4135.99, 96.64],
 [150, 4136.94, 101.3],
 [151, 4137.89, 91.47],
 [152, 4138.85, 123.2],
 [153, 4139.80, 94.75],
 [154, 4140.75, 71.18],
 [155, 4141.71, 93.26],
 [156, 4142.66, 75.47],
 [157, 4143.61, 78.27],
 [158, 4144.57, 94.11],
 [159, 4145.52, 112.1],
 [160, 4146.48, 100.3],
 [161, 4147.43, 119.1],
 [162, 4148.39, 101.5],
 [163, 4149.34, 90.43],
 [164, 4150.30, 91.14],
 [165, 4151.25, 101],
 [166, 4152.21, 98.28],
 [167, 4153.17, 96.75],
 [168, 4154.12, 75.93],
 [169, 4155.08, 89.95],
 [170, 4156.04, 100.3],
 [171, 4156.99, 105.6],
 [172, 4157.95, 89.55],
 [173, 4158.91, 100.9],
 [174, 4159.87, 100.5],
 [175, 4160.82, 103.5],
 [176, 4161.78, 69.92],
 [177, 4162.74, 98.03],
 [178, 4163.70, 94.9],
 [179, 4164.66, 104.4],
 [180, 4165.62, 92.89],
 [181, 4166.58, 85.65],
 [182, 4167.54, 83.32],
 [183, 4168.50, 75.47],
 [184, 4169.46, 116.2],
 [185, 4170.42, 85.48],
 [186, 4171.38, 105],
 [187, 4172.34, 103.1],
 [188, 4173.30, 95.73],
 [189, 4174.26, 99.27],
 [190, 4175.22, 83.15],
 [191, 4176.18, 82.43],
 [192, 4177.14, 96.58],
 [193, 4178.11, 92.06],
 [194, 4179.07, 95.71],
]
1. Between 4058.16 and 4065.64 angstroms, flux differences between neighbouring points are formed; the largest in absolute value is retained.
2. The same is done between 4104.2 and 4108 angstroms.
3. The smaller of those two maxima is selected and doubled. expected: 45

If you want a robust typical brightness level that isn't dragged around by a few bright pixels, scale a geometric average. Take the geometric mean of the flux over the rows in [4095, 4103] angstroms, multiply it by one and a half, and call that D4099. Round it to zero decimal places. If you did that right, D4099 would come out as 112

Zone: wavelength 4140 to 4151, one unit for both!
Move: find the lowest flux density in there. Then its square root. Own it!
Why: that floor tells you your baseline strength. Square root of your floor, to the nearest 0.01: 8.44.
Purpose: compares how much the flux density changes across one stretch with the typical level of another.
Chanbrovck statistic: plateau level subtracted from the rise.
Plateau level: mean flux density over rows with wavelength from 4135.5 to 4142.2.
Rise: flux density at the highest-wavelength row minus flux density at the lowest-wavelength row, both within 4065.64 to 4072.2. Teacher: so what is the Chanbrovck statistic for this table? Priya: -84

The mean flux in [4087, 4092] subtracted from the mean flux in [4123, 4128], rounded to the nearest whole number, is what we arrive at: 0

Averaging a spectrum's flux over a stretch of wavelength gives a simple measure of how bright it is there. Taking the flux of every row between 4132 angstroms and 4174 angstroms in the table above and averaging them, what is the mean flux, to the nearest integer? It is 95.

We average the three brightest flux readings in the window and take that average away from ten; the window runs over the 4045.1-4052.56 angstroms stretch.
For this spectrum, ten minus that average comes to -99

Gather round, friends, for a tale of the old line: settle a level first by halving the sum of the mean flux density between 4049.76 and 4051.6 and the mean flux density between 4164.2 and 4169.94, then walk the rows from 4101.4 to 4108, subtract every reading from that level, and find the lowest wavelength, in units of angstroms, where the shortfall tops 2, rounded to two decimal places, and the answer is 4101.85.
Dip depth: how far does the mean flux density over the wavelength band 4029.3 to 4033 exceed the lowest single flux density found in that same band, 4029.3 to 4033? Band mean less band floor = 20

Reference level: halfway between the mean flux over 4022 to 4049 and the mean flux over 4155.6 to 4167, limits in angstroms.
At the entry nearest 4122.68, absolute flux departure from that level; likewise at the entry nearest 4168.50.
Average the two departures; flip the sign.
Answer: -12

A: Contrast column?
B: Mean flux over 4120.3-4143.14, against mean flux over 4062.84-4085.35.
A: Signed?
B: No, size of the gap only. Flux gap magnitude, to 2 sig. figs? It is 7.9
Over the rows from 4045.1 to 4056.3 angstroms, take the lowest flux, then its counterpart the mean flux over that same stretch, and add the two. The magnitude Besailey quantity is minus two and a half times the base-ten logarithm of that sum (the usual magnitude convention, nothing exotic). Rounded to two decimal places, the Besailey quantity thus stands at -5.57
